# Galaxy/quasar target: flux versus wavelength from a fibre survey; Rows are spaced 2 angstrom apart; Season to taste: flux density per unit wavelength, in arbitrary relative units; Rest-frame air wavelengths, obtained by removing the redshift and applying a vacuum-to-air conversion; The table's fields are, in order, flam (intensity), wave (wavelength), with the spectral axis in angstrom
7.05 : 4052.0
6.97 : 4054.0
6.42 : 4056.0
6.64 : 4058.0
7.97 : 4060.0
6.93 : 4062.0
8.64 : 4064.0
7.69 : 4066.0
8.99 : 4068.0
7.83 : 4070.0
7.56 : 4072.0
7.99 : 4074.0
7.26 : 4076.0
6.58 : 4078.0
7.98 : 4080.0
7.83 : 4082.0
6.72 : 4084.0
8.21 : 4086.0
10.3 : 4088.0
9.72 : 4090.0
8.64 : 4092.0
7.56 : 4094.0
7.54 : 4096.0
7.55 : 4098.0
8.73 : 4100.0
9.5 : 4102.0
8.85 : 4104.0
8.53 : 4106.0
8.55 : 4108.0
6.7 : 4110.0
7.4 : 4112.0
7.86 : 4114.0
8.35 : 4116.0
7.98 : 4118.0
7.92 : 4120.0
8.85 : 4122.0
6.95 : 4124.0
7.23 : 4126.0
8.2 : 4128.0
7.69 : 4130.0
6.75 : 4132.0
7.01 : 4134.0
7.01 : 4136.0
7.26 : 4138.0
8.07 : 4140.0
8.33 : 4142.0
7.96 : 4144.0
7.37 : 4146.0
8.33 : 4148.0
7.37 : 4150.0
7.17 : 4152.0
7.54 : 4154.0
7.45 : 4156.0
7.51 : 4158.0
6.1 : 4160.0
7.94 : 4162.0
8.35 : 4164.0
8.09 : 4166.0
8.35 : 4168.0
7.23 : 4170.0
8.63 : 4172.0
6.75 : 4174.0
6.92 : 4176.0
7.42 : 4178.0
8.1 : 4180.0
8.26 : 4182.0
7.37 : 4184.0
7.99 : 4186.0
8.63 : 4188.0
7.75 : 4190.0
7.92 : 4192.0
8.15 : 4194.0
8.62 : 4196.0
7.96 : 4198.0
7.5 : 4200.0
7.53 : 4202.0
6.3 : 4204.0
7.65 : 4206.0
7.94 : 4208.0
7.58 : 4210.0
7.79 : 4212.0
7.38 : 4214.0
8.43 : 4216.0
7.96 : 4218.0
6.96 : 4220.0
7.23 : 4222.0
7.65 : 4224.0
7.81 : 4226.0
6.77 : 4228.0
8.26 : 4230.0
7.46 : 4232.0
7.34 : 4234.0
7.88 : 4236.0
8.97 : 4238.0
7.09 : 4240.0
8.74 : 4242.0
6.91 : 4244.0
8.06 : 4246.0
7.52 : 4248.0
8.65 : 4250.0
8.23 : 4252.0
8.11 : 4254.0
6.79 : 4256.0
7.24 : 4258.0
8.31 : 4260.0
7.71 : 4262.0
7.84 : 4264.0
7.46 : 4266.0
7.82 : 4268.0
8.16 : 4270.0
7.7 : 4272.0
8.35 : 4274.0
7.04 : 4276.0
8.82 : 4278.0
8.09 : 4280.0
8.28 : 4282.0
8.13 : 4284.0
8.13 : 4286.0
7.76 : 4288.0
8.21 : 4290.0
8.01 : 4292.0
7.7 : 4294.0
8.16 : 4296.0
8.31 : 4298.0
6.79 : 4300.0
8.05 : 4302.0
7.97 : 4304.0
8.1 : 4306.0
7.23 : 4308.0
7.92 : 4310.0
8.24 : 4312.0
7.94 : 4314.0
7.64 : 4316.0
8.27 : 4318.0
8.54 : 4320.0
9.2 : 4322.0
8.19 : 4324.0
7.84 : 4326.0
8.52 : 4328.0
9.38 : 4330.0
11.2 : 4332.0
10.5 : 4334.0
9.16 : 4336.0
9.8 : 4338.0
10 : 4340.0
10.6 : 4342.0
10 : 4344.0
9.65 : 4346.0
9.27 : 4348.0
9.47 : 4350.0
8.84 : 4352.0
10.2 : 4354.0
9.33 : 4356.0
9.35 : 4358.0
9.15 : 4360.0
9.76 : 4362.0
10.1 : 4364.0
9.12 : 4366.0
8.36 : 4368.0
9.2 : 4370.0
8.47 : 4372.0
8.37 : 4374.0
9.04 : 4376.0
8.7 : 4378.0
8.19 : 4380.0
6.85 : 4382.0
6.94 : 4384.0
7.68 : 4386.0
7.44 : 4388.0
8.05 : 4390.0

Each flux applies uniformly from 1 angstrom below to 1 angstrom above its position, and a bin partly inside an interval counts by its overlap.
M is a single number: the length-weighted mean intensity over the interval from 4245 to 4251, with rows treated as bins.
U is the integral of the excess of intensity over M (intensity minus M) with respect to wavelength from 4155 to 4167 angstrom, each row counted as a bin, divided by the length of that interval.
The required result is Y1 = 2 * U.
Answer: -1.0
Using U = -0.50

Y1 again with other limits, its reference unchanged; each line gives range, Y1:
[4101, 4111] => 0.7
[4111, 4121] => -0.3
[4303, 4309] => -0.6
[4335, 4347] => 3.6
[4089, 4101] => 0.4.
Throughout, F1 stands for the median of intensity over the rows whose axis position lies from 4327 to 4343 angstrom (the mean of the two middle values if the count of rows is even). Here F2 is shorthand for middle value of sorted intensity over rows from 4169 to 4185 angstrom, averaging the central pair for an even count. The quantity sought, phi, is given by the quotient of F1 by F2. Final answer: 1.34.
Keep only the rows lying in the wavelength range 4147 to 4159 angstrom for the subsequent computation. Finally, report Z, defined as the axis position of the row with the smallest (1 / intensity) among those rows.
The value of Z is 4148.0 angstrom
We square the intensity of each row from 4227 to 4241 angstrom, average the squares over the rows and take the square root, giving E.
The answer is 7.71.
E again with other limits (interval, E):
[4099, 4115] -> 8.31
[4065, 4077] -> 7.91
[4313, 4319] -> 7.95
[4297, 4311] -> 7.78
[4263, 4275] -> 7.89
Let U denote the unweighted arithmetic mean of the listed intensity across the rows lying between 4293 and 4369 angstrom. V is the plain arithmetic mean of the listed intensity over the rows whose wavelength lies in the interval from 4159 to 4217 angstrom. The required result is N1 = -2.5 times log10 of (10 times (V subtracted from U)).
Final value -2.6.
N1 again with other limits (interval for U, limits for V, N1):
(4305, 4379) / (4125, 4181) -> -2.9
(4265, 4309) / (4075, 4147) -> 3.0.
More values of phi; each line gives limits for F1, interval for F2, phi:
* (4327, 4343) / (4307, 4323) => 1.22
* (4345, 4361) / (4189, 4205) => 1.19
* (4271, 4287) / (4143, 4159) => 1.09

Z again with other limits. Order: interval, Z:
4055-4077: 4068.0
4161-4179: 4172.0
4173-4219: 4188.0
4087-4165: 4088.0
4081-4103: 4088.0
